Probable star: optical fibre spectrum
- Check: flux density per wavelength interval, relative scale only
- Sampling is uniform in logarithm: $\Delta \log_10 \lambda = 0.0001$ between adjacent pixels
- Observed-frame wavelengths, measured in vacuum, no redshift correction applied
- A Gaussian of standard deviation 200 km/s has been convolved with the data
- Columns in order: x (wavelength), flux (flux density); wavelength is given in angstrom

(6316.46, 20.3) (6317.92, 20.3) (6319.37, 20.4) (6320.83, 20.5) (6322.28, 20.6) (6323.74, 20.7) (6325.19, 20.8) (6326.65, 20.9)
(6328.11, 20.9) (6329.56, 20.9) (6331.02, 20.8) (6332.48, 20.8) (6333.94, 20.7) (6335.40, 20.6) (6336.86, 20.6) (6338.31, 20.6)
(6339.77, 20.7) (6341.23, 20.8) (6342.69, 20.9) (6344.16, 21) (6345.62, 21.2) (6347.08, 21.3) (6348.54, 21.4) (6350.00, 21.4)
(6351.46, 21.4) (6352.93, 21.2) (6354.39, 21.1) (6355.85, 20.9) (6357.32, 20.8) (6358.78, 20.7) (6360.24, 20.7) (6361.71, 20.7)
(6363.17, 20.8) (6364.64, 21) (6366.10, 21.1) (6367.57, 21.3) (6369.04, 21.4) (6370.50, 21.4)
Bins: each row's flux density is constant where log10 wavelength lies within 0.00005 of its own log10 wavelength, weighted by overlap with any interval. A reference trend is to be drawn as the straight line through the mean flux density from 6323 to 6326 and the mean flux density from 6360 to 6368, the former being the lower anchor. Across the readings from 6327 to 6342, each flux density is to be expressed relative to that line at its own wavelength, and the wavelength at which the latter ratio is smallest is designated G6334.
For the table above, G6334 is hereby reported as 6338.31 angstrom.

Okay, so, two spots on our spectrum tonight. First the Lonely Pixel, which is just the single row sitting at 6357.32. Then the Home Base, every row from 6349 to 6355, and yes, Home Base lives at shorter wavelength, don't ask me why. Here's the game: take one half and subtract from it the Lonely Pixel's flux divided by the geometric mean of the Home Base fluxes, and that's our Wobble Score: -0.478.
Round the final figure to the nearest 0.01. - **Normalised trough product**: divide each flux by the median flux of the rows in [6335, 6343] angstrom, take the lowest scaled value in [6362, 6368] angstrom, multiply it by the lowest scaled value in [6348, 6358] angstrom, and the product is 1.01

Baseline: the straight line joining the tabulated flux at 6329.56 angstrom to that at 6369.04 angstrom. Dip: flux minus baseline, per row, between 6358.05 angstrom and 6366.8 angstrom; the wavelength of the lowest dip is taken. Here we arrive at 6361.71 angstrom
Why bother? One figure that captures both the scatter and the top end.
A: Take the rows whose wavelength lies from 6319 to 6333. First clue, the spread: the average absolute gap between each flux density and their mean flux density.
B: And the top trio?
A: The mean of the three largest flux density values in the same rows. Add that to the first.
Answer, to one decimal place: 21.0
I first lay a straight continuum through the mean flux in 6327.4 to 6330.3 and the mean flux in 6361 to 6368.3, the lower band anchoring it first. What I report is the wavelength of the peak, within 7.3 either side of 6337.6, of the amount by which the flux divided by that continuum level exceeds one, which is 6344.16 angstrom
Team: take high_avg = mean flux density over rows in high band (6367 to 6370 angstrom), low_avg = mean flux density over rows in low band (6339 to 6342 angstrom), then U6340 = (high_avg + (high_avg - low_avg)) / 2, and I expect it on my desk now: 11.0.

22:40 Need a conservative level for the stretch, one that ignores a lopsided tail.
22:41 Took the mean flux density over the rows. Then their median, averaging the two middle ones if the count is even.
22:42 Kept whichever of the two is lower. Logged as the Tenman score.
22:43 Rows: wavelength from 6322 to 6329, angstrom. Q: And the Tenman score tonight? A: 20.8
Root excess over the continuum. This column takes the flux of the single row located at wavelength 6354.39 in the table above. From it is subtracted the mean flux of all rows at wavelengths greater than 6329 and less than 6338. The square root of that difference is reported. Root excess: 0.61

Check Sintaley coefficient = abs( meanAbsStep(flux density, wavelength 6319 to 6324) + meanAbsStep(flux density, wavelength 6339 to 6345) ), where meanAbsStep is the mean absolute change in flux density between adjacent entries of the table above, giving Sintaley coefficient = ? 0.200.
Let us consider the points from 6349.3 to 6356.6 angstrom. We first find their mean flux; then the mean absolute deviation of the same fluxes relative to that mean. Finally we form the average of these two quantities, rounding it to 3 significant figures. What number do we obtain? 10.7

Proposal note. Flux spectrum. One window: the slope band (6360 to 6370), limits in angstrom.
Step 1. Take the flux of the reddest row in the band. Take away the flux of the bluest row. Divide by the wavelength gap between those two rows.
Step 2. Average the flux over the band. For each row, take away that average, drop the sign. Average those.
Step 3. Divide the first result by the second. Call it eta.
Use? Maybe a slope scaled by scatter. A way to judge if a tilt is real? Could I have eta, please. 0.3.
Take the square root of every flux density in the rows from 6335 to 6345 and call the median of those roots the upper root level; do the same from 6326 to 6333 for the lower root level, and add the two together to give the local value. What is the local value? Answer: 9.12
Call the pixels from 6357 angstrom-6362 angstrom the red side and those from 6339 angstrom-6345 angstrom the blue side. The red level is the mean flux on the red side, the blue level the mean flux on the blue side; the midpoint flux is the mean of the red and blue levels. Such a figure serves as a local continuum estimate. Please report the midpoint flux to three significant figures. 20.8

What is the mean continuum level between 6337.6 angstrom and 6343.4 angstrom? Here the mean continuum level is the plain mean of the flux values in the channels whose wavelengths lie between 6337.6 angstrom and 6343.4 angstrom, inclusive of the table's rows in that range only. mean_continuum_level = 20.75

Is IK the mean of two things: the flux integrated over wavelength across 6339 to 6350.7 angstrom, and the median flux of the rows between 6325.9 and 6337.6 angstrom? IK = 134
